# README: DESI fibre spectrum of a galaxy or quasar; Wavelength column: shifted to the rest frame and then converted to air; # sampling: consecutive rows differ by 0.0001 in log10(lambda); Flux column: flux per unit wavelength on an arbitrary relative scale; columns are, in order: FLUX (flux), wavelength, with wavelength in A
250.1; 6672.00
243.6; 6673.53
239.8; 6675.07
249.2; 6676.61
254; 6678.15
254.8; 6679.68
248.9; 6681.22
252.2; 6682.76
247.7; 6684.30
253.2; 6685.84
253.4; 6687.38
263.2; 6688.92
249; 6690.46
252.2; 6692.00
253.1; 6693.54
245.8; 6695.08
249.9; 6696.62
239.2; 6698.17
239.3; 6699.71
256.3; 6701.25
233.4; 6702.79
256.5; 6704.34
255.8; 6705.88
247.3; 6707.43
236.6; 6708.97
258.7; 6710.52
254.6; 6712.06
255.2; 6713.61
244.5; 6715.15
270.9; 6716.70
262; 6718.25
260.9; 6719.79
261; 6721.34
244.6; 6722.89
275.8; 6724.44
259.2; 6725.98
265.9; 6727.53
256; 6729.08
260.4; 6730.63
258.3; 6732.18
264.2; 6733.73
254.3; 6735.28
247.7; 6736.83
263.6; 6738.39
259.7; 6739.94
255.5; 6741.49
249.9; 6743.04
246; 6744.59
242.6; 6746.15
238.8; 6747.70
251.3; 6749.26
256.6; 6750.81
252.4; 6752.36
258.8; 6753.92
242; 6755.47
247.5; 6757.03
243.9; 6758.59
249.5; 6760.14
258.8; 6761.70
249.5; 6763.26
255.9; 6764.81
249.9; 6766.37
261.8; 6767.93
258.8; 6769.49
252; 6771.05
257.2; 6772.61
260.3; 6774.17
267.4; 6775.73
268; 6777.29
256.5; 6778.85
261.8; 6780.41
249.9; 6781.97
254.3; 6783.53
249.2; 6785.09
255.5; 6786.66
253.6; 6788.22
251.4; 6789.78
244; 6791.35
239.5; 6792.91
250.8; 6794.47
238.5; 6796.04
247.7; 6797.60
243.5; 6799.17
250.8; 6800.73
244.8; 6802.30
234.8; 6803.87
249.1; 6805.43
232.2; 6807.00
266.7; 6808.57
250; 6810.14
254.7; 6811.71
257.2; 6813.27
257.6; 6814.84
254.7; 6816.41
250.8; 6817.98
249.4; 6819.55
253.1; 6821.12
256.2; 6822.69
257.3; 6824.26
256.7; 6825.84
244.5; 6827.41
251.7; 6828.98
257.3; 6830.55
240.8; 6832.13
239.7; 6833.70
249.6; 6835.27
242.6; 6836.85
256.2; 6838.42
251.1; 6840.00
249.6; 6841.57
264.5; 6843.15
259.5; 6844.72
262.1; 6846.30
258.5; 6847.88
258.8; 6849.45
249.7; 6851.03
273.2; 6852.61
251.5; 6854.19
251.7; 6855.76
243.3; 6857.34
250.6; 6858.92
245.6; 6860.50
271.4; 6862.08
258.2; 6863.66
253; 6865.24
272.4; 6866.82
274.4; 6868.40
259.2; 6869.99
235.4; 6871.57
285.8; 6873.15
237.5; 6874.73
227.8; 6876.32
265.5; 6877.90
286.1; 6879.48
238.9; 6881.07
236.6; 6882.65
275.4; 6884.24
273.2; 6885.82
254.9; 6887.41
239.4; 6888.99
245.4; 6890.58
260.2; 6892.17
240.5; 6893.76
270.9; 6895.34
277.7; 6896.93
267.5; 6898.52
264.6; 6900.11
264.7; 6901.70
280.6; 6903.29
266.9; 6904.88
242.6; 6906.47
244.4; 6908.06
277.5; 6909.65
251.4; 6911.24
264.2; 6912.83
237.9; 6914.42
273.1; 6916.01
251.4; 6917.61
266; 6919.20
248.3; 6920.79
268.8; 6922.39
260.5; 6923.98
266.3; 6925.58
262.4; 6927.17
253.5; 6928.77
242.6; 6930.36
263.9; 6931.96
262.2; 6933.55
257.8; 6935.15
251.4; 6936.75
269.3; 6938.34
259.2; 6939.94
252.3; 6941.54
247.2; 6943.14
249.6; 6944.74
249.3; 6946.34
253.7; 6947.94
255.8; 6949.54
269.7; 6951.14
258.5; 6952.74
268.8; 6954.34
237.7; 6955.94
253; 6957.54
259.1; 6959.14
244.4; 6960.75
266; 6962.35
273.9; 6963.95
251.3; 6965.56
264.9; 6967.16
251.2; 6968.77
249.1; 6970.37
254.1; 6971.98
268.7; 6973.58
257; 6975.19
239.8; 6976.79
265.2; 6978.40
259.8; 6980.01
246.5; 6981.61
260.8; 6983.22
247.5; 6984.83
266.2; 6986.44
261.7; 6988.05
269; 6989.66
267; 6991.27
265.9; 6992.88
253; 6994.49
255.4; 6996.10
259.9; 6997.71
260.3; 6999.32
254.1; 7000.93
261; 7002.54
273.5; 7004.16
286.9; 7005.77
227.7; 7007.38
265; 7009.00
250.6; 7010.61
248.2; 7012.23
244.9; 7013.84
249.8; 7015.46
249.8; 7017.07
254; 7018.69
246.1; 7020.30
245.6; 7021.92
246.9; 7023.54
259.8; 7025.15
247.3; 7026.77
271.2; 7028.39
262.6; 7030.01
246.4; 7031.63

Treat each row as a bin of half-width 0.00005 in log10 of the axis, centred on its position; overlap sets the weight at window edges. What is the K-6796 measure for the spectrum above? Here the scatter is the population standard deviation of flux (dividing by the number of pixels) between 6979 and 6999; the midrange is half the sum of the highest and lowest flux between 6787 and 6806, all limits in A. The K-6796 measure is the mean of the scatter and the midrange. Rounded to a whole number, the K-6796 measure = 126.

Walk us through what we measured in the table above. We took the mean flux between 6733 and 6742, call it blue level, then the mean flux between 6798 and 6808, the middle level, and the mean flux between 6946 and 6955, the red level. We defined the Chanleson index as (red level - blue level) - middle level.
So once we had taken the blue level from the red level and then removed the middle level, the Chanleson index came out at -241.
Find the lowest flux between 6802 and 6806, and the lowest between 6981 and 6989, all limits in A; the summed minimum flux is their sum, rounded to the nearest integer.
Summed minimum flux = 481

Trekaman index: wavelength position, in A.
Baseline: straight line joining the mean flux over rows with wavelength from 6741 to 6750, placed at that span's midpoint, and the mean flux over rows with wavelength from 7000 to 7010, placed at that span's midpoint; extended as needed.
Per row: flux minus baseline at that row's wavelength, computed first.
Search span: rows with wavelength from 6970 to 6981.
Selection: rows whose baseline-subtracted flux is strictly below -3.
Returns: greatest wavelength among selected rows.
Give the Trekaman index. 6976.79 A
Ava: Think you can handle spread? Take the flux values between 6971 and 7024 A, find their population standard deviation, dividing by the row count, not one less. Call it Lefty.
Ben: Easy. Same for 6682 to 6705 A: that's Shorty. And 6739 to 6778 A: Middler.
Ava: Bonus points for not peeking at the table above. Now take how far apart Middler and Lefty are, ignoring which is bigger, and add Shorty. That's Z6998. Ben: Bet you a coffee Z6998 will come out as 11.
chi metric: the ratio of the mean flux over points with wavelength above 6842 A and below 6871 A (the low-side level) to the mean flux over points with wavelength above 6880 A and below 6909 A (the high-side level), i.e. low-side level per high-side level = 1.00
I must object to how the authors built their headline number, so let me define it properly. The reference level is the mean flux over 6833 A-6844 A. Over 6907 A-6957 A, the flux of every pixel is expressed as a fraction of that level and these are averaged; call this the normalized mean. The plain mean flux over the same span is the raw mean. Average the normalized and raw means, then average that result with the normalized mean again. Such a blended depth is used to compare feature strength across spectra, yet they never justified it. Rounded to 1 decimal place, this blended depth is 65.1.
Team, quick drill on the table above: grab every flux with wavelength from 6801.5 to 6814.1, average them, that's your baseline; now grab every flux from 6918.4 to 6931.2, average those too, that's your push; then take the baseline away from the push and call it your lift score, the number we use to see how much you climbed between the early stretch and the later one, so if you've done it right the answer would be 9.9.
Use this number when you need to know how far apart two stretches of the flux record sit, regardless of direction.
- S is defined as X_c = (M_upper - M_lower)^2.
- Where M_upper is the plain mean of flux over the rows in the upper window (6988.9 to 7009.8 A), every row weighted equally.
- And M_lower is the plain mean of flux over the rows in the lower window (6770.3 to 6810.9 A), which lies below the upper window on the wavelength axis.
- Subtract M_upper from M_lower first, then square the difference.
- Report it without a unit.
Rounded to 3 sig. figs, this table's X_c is 106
